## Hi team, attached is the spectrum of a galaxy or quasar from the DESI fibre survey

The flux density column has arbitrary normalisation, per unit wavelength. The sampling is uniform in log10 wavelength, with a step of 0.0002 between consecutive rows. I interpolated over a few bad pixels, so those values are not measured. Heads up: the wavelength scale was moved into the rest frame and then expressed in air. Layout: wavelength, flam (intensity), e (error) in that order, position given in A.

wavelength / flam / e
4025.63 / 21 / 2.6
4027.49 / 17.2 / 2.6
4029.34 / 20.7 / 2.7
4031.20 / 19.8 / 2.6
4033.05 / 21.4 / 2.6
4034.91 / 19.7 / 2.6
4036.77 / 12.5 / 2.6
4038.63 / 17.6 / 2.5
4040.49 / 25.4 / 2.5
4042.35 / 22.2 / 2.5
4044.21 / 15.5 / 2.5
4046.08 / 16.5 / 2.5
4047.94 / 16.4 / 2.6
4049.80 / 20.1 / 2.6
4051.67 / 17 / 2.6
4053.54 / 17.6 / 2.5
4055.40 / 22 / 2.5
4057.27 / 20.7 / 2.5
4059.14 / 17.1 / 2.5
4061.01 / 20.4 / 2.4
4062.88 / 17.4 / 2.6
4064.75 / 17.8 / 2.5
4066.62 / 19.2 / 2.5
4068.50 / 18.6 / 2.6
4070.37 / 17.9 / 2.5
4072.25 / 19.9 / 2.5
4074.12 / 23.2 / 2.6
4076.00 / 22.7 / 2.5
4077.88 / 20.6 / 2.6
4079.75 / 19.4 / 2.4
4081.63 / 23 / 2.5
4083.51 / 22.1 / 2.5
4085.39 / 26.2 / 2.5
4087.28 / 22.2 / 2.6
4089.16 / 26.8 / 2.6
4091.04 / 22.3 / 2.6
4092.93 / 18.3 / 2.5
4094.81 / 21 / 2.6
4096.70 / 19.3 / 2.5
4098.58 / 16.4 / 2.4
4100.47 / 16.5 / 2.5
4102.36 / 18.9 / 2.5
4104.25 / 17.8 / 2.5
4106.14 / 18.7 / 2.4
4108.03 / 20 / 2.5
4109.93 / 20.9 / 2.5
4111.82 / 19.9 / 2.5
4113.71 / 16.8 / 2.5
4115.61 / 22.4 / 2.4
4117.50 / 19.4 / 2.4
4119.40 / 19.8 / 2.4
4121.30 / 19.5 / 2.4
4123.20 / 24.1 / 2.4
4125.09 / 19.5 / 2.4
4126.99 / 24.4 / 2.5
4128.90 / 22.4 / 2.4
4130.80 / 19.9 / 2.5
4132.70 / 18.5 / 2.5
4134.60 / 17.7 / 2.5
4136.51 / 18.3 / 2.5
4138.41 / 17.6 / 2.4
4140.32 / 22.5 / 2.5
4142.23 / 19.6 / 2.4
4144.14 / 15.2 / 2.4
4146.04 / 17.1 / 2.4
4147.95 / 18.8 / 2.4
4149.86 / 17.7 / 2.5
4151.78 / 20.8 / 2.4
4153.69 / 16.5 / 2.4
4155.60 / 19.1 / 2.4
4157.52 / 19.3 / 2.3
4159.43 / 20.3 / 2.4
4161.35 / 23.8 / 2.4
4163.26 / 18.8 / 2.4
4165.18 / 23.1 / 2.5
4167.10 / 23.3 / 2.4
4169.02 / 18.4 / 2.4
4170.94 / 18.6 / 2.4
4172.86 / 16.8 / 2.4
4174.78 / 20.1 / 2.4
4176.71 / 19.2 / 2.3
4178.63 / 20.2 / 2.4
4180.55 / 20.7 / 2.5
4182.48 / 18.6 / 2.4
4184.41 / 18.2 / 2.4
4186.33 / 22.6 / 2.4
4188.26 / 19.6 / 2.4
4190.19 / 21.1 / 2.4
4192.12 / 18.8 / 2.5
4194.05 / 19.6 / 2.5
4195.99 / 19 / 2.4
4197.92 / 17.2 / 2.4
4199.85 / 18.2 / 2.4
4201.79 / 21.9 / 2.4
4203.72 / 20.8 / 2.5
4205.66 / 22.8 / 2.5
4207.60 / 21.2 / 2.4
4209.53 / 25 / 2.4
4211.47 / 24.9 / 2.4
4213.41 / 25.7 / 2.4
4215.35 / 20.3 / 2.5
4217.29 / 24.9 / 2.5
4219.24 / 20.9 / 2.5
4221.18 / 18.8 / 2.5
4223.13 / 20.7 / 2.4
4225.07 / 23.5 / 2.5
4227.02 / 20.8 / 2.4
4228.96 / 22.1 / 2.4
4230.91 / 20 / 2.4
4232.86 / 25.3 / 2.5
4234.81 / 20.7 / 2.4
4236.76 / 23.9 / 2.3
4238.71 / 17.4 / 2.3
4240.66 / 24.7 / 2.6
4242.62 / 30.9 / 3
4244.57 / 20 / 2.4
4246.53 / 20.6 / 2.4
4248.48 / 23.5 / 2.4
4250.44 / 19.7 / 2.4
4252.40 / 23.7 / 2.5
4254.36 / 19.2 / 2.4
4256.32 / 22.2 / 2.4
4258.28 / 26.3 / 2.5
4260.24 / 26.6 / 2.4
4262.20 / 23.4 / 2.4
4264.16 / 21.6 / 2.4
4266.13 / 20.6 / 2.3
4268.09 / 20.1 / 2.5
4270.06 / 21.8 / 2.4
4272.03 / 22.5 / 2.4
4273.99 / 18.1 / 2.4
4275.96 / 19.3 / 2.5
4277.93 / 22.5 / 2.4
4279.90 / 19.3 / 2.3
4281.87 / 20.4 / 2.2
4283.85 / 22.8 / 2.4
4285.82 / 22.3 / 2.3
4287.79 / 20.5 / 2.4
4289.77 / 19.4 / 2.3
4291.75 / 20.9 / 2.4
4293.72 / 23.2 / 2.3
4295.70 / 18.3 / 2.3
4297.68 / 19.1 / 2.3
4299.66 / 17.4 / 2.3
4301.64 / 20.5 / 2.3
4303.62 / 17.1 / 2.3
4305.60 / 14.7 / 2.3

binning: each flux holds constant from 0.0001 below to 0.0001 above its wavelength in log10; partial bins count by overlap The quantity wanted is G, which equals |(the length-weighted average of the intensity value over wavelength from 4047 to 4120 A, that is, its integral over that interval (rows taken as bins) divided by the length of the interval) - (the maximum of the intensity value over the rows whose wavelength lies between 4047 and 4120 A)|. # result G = 6.9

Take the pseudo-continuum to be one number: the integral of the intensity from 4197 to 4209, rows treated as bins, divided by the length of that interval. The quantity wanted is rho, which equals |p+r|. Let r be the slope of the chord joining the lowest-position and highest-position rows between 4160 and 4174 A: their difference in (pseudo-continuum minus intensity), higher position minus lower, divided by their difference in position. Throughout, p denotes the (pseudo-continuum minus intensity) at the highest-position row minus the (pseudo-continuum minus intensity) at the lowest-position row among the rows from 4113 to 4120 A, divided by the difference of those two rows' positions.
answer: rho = 0.1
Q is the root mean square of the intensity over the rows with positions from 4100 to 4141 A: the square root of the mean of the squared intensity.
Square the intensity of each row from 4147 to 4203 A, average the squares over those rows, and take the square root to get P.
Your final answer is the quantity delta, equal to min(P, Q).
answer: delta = 19.8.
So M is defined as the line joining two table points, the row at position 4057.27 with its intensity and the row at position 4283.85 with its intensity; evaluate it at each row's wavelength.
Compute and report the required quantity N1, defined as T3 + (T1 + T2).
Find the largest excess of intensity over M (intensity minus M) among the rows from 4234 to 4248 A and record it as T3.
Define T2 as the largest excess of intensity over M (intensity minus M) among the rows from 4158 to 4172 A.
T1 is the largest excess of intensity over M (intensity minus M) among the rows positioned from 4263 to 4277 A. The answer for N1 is 10.4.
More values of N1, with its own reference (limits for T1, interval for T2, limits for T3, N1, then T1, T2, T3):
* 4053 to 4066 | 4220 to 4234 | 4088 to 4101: 10.1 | 1.3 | 2.97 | 6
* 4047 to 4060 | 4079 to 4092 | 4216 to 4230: 9.8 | 1.3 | 5.80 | 3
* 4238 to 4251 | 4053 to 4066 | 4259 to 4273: 13.8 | 8.5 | 1.32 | 4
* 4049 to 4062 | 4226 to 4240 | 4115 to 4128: 7.3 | 1.3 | 2.97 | 3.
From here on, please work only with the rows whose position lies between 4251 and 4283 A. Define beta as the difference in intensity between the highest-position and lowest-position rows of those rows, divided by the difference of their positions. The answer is -0.11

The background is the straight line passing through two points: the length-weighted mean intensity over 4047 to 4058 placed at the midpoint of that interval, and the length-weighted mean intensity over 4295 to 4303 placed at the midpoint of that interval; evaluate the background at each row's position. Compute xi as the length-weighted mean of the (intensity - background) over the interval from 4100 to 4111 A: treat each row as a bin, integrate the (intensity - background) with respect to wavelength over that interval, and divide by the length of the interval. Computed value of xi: 0.0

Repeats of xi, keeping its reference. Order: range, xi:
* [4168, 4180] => 0.1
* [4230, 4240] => 2.8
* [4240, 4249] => 5.1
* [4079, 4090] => 4.4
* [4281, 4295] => 2.5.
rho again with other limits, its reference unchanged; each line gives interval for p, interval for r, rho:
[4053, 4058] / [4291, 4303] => 0.8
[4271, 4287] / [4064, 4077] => 0.4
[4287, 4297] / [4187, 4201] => 0.4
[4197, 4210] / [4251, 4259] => 1.1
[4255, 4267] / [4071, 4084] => 0.0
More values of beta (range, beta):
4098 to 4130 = 0.20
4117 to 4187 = 0.05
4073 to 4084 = -0.12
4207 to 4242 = 0.11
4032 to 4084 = 0.01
